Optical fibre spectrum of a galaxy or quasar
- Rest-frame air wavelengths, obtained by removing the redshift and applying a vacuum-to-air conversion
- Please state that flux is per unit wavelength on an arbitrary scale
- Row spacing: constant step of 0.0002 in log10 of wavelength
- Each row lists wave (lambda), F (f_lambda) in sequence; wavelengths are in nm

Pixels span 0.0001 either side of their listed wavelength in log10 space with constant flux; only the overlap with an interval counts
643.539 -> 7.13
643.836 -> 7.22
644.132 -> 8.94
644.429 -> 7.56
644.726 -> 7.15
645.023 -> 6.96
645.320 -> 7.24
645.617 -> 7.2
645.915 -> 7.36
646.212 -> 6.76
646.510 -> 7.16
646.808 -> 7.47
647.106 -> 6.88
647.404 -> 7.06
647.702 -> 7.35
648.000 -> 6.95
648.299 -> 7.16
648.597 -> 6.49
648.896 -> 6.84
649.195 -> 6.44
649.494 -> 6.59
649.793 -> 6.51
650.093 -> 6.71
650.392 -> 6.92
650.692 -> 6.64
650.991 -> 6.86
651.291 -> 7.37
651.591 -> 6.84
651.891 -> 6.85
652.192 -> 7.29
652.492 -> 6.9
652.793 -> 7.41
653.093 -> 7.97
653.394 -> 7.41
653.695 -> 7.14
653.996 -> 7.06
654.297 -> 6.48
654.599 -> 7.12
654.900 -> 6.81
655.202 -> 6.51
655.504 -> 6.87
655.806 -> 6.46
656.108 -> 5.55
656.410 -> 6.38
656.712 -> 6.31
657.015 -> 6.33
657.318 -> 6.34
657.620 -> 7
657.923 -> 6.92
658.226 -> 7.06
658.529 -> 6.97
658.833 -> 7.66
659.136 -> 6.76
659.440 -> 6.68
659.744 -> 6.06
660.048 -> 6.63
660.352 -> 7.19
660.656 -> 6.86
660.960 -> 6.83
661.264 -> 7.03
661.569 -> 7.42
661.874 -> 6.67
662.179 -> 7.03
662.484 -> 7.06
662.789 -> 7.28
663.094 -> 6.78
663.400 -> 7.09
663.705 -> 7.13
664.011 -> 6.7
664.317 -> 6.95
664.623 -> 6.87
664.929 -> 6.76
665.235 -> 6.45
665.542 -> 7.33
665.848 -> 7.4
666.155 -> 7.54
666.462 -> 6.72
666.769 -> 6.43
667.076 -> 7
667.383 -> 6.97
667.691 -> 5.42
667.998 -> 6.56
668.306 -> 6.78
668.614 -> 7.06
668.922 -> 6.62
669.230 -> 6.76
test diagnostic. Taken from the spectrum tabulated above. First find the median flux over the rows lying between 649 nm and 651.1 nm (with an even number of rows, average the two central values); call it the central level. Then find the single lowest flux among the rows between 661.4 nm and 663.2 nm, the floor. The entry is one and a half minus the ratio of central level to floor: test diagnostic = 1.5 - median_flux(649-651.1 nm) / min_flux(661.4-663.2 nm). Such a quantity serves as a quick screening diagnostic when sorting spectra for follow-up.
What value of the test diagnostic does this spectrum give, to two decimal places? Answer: 0.50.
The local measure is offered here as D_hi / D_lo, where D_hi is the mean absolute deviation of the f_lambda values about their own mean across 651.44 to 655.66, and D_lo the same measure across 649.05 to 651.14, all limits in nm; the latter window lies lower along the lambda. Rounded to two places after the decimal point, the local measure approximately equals 2.12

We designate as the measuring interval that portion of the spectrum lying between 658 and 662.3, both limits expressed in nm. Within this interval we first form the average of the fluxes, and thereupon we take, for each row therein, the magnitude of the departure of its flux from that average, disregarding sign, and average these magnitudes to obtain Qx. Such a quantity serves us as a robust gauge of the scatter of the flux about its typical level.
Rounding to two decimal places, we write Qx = 0.28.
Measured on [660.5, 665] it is 0.17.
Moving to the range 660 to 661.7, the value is 0.22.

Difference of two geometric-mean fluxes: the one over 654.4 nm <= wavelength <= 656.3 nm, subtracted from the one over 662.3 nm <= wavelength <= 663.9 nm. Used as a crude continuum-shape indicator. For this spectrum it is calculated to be 0.5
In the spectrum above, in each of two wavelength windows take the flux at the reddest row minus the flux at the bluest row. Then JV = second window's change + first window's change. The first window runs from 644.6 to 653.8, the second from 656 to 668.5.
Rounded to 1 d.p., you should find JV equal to 1.2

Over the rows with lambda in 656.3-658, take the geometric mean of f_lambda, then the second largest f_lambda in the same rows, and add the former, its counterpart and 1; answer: 14.5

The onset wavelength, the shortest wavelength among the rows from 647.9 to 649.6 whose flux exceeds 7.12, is 648.299 nm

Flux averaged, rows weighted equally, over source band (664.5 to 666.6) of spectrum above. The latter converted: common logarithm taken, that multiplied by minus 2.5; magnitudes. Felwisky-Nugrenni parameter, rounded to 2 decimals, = -2.11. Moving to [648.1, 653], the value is -2.09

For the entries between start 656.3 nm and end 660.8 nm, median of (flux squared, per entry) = 45.7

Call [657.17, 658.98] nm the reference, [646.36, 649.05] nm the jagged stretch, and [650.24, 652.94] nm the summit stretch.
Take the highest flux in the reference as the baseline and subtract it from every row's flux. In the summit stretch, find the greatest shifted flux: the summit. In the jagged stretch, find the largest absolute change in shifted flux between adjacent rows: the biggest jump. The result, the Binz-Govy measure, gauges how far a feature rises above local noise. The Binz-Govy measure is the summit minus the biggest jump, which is -0.92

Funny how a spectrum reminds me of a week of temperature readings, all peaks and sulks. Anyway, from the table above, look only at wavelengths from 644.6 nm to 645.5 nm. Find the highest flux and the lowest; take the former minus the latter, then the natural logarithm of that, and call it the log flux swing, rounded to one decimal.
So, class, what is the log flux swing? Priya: -1.3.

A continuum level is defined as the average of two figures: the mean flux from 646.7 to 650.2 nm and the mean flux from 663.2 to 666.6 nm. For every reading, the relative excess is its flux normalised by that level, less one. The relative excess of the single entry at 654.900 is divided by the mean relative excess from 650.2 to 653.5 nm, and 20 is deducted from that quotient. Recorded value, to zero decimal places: -21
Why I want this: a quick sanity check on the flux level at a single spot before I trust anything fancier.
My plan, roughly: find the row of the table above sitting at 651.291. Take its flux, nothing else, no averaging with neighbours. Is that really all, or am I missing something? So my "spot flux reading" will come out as 7.37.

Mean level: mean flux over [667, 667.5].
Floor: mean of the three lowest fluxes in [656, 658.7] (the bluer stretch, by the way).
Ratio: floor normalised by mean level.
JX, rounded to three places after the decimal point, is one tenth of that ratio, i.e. 0.087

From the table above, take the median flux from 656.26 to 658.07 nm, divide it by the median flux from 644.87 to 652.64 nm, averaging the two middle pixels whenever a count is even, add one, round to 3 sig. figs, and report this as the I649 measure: 1.92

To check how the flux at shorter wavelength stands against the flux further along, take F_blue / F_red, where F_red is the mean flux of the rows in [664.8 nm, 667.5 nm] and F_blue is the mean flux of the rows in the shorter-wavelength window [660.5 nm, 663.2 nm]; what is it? 1.01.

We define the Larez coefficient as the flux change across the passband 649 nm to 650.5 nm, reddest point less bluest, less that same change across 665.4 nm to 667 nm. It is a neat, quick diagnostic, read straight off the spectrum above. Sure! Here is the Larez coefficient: 1.38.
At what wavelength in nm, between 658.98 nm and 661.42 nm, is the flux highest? 660.352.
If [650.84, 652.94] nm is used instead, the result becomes 652.793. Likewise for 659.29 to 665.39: 661.569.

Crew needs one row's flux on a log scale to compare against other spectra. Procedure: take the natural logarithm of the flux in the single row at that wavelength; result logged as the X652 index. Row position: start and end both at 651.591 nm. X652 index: 1.92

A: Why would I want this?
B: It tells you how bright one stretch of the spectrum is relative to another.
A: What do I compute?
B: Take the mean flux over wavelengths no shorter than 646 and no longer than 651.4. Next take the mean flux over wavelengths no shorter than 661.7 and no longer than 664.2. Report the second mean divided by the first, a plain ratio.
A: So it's 1.01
